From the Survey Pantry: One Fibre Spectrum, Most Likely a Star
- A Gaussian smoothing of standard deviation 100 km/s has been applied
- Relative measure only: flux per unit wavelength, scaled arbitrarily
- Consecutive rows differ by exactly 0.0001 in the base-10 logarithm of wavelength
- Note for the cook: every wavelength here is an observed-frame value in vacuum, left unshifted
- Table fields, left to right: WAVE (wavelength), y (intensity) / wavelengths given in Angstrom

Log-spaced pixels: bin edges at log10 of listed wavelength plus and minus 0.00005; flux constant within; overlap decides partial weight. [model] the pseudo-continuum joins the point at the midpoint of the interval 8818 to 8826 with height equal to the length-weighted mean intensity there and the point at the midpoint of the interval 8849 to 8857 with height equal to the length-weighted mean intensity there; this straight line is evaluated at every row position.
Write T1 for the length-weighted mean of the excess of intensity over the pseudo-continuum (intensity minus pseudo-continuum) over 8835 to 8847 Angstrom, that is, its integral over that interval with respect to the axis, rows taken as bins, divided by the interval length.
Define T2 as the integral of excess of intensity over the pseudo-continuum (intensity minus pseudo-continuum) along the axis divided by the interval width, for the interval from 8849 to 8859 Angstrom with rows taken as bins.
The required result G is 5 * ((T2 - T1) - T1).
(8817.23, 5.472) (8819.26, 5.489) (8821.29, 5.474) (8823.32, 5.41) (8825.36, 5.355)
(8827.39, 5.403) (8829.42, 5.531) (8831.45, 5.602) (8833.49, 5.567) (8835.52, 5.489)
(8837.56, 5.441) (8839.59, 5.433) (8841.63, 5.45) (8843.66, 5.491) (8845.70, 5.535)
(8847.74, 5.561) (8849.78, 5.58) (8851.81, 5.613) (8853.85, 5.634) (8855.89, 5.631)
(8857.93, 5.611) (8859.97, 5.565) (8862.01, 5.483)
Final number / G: 0.7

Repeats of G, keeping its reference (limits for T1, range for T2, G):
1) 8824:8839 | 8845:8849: -0.1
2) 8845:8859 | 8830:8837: 0.4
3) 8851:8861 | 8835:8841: -0.1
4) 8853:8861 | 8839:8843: -0.2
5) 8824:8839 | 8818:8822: 0.4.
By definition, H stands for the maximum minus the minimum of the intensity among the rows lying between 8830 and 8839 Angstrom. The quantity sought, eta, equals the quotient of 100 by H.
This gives 621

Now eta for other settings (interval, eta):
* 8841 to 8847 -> 1176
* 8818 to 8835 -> 405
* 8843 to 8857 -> 699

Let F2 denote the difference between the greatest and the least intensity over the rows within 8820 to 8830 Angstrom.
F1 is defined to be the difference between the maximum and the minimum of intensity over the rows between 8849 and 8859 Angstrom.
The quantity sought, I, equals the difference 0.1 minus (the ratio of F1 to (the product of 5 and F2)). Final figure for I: 0.04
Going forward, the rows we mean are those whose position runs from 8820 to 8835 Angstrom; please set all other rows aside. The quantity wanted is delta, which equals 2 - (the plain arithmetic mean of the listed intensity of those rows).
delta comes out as -3.48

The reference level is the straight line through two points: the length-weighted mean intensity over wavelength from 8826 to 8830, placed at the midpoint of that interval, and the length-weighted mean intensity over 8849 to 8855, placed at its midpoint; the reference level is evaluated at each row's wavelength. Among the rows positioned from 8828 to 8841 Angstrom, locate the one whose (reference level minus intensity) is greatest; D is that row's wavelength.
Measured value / 8839.59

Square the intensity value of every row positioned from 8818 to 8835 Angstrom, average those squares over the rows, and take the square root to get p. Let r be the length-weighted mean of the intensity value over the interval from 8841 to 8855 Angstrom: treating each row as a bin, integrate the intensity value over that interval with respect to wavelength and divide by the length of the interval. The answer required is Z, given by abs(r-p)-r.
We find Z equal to -5.479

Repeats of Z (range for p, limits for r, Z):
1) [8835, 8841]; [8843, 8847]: -5.454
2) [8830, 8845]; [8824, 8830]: -5.341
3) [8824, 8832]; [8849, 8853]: -5.474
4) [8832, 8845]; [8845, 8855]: -5.479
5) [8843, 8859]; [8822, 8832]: -5.328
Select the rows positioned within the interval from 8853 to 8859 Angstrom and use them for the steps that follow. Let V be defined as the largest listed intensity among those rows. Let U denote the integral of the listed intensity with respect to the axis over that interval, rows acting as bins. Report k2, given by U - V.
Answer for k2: 28.1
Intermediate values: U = 33.74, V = 5.634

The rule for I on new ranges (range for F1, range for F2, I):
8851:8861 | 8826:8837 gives 0.03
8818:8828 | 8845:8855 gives -0.17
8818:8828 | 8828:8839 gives -0.07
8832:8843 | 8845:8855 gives -0.17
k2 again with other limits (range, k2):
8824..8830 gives 27.0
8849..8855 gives 28.1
